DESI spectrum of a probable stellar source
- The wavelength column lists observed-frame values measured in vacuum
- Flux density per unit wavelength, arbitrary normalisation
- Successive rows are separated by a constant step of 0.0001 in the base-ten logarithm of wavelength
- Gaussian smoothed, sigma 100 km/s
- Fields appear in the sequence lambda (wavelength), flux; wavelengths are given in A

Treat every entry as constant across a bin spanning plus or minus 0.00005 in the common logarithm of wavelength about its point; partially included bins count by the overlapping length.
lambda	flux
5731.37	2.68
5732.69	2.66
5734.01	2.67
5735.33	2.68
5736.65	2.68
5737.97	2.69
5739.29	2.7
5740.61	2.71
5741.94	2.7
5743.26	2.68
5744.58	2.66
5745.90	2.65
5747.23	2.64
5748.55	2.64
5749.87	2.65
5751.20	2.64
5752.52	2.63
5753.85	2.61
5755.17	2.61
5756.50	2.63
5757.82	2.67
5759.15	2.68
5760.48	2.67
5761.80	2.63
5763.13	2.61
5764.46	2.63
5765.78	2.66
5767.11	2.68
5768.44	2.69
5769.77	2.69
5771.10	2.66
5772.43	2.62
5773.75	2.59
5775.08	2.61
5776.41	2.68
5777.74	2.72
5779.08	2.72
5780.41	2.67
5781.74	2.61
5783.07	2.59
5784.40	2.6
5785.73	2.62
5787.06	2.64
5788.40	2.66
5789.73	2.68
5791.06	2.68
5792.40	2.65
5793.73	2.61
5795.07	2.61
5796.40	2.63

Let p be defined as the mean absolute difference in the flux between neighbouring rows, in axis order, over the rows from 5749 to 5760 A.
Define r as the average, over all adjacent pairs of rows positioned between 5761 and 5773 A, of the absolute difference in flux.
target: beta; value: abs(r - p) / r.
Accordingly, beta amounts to 0.26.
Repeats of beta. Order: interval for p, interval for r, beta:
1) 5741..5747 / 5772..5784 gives 0.54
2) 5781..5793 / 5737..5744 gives 0.40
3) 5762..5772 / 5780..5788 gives 0.29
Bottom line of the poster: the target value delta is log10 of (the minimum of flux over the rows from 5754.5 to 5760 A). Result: 0.417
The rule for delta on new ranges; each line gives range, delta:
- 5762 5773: 0.417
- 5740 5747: 0.423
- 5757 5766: 0.417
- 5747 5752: 0.422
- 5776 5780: 0.428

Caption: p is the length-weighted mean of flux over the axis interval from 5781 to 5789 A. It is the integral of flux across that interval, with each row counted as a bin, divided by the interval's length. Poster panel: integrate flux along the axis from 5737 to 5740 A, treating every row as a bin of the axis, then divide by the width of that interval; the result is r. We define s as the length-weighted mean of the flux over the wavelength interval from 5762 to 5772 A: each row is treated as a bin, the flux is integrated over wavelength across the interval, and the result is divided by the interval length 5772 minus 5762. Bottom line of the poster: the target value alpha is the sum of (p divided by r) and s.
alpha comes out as 3.63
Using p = 2.62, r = 2.70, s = 2.66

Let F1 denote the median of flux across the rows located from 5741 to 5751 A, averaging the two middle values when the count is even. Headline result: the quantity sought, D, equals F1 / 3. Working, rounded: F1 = 2.65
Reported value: 0.883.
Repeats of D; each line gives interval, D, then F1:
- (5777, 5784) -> 0.890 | 2.67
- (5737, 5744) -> 0.900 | 2.70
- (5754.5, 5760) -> 0.883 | 2.65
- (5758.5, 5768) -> 0.887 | 2.66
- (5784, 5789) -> 0.877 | 2.63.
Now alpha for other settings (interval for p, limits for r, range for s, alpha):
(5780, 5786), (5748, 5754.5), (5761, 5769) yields 3.65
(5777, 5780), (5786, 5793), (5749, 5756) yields 3.65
